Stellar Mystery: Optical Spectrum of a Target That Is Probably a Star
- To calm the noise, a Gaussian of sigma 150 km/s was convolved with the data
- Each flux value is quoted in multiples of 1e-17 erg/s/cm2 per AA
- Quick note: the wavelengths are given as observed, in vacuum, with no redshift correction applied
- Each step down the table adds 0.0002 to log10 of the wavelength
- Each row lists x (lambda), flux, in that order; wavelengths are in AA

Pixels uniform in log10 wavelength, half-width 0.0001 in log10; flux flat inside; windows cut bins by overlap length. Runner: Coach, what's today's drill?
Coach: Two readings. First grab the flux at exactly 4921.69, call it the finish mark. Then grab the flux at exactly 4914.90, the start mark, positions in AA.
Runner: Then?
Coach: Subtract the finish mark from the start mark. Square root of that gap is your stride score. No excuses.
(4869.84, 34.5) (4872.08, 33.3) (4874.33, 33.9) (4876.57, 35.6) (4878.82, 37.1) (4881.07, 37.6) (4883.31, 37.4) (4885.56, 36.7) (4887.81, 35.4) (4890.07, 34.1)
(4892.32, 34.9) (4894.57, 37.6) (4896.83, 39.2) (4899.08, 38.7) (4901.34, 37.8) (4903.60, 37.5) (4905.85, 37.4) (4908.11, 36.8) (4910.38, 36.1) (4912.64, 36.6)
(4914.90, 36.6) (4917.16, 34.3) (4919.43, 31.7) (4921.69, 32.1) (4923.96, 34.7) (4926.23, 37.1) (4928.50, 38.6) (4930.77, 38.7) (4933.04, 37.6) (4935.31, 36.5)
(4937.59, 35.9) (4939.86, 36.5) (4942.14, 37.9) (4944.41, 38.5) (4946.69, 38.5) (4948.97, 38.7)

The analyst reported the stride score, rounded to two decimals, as 2.12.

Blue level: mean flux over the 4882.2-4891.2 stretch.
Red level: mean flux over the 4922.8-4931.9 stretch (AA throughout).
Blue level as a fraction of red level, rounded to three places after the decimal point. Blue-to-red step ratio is 0.963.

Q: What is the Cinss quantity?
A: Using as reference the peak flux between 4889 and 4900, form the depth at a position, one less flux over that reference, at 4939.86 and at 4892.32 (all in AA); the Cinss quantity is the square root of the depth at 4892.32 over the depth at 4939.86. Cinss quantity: 1.3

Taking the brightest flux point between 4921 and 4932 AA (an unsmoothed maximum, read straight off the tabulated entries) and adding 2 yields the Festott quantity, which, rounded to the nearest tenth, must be 40.7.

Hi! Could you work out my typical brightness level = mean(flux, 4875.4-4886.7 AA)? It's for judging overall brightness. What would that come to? 36.9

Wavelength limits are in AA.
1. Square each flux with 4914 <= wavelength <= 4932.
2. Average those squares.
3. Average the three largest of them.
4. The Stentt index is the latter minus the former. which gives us 190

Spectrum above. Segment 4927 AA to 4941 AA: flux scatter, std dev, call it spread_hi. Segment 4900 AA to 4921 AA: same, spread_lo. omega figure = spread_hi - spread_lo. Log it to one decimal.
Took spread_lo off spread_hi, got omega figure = -0.8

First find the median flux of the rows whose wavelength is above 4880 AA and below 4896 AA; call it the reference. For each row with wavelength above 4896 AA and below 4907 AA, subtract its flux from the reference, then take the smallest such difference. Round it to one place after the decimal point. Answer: -2.5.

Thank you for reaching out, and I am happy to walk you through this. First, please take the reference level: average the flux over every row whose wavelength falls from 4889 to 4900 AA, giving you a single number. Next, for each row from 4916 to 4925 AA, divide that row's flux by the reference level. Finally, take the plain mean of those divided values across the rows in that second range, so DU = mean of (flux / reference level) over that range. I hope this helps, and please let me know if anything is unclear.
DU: 0.90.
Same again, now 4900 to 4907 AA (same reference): 1.02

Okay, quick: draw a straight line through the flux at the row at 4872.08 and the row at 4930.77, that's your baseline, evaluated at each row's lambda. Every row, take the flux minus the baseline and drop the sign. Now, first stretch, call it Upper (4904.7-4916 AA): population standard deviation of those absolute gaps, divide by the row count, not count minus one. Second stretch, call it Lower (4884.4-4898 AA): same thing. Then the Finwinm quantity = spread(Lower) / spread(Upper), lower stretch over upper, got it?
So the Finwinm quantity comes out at 4.2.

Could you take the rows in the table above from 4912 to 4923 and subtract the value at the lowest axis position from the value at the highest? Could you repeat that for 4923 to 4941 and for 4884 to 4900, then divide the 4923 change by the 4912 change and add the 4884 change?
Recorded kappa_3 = 1.6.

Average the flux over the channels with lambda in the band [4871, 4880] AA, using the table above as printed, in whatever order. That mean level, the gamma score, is 35.0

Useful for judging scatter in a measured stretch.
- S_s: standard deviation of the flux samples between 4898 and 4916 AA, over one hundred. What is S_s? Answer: 0.008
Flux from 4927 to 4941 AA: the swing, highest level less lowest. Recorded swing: 2.8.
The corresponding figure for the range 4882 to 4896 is 3.5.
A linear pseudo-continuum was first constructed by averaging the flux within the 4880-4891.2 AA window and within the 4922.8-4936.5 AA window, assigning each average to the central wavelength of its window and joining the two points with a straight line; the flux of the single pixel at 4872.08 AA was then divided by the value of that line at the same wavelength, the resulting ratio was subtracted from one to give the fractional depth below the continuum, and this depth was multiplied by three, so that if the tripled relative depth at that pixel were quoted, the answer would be 0.22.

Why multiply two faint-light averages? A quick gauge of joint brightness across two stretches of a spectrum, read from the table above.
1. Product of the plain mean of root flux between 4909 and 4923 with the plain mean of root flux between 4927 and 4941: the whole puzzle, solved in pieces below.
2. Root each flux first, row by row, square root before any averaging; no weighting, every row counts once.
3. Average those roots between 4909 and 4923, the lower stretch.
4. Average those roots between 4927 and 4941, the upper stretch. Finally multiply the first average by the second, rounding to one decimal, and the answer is 35.9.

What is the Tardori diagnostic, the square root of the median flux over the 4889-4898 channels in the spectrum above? 6.02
